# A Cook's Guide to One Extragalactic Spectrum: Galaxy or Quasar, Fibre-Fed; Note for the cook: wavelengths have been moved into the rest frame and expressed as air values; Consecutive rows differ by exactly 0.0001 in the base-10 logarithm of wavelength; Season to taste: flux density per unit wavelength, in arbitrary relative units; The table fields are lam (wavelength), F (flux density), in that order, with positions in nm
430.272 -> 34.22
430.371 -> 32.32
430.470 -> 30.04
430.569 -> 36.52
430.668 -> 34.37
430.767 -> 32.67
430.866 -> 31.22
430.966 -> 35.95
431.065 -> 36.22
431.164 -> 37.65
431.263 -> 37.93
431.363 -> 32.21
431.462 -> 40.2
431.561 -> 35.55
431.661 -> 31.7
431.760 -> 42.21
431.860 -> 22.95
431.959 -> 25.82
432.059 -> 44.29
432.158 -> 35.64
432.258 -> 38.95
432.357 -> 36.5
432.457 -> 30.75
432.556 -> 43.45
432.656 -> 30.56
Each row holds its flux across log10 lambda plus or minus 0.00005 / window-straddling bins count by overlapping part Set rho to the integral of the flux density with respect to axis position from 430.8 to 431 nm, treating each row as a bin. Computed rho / 6.6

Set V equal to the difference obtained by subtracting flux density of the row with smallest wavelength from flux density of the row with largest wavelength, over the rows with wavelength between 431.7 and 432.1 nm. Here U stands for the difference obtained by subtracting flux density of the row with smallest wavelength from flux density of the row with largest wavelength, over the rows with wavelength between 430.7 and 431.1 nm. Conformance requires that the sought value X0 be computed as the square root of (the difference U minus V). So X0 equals 1.2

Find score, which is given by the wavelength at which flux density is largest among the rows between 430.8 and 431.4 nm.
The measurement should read 431.263 nm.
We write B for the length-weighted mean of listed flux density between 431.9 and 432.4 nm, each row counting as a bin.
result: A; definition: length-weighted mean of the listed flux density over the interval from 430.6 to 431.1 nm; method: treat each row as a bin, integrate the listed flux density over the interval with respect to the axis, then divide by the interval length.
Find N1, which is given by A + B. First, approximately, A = 34.1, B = 36.0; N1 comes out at 70.1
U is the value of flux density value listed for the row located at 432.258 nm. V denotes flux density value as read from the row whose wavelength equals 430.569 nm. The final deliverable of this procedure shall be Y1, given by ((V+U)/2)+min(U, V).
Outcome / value 74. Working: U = 38.95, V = 36.52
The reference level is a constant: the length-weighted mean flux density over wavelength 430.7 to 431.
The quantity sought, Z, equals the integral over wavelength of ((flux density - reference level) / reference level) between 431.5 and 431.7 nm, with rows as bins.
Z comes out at 0.006 nm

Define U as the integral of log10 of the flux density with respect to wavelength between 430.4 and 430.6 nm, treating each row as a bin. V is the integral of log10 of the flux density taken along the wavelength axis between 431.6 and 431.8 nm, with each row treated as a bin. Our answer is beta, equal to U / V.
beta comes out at 0.97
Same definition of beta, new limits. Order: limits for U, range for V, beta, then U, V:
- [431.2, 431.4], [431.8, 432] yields 1.11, 0.309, 0.279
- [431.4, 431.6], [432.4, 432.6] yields 1.01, 0.316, 0.312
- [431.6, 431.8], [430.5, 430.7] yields 1.01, 0.312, 0.309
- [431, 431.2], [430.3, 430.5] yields 1.05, 0.314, 0.300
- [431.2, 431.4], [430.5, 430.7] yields 1.00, 0.309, 0.309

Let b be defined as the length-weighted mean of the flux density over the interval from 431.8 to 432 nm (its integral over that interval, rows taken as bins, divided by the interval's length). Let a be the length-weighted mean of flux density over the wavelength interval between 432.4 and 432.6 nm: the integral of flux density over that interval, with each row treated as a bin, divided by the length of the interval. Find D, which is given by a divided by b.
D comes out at 1.47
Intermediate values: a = 36.9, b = 25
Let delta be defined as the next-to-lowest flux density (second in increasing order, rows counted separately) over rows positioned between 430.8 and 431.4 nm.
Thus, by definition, 32.21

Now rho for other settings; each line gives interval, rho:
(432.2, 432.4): 7.5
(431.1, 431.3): 7.6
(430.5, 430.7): 7.0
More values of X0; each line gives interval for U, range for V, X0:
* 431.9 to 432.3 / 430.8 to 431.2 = 2.6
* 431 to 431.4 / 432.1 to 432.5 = 0.9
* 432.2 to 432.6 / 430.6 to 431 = 1.7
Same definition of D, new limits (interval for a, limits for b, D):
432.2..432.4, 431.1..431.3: 1.00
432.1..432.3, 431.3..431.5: 1.04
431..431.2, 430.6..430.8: 1.09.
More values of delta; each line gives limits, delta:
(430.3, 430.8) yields 32.32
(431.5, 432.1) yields 25.82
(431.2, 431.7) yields 32.21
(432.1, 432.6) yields 35.64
